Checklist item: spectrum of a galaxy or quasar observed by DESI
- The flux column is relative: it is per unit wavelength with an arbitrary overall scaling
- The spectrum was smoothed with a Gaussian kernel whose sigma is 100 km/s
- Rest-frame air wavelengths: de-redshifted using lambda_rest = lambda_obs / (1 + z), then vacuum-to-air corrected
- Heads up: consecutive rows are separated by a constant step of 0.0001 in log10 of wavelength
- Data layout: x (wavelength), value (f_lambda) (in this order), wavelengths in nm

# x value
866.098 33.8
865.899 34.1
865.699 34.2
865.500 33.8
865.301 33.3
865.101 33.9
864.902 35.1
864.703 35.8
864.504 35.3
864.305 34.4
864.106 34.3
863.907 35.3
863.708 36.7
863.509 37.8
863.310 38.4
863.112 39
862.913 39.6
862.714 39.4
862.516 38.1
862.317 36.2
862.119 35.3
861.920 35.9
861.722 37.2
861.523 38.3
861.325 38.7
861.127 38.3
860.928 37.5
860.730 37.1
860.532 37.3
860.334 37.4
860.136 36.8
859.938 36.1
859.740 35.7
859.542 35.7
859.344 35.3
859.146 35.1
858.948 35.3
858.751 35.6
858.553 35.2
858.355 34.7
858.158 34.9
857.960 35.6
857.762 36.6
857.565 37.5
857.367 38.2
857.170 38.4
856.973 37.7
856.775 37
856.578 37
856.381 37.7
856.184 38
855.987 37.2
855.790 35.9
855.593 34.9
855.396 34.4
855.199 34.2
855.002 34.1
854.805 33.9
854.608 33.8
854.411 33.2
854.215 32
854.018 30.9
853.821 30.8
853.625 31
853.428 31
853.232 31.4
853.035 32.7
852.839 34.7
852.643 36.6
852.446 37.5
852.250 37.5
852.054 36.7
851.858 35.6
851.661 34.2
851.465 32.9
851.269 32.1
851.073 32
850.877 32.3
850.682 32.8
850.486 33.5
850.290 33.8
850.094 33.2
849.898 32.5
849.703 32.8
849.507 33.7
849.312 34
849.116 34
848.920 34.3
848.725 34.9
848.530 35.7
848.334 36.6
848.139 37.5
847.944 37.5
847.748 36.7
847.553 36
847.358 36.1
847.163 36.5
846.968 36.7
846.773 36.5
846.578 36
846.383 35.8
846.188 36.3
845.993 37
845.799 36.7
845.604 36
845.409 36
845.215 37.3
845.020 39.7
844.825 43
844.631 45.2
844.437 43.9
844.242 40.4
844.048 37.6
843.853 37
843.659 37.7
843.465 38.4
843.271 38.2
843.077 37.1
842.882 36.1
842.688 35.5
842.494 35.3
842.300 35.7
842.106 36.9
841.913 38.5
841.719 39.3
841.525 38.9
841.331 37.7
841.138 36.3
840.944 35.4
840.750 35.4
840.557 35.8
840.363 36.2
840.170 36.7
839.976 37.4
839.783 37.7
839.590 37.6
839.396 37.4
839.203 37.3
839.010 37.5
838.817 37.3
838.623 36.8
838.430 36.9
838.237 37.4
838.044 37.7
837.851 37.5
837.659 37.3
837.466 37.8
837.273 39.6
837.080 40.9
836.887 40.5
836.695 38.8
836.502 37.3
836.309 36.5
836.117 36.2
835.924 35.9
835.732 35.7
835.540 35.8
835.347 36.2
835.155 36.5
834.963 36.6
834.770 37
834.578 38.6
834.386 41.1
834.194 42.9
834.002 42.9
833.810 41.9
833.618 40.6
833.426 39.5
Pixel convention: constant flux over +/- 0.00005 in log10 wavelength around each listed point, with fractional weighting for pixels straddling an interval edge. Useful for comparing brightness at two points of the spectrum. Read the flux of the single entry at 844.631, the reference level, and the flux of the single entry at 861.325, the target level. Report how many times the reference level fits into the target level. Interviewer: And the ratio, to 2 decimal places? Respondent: 0.86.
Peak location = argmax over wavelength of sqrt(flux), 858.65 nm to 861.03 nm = 860.928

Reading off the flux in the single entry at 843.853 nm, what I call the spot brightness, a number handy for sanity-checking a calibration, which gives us 37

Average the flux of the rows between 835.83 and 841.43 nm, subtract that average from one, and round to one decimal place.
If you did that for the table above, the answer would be -36.3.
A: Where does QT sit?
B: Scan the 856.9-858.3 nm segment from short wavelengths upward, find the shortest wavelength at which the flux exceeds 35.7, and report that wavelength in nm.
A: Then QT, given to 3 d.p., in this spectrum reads 856.973 nm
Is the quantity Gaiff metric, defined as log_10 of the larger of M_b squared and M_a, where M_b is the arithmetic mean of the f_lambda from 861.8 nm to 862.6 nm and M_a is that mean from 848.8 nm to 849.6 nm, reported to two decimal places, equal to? 3.12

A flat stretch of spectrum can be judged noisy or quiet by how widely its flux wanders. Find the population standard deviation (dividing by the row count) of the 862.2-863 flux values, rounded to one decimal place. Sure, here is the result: 1.4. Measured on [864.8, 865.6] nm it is 0.7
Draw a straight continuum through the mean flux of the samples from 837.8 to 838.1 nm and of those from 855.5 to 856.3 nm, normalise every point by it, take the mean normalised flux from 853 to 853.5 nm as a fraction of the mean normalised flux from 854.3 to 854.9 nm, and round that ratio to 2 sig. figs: 0.94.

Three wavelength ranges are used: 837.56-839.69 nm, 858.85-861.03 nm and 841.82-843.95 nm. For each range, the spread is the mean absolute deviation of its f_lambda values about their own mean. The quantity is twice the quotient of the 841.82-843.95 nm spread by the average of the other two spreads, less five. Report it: -1.3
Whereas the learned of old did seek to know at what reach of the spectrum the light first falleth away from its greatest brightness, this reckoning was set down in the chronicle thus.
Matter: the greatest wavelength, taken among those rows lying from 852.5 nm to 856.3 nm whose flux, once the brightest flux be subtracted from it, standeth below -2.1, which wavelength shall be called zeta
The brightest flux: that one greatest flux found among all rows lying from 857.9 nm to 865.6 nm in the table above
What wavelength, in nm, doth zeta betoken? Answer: 855.987 nm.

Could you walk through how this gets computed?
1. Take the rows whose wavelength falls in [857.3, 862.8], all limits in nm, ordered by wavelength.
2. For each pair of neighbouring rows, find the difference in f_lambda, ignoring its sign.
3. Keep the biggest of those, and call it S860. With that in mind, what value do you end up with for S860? 1.90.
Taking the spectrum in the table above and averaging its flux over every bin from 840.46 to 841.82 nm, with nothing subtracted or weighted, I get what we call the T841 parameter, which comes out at 37.0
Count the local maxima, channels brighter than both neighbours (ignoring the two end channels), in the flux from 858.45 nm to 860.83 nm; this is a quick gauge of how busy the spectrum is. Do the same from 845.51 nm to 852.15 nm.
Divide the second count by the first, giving 1.5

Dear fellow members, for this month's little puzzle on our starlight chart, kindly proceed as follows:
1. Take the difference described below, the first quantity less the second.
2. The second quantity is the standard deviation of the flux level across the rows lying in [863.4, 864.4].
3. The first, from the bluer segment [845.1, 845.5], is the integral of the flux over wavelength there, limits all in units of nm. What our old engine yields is 13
